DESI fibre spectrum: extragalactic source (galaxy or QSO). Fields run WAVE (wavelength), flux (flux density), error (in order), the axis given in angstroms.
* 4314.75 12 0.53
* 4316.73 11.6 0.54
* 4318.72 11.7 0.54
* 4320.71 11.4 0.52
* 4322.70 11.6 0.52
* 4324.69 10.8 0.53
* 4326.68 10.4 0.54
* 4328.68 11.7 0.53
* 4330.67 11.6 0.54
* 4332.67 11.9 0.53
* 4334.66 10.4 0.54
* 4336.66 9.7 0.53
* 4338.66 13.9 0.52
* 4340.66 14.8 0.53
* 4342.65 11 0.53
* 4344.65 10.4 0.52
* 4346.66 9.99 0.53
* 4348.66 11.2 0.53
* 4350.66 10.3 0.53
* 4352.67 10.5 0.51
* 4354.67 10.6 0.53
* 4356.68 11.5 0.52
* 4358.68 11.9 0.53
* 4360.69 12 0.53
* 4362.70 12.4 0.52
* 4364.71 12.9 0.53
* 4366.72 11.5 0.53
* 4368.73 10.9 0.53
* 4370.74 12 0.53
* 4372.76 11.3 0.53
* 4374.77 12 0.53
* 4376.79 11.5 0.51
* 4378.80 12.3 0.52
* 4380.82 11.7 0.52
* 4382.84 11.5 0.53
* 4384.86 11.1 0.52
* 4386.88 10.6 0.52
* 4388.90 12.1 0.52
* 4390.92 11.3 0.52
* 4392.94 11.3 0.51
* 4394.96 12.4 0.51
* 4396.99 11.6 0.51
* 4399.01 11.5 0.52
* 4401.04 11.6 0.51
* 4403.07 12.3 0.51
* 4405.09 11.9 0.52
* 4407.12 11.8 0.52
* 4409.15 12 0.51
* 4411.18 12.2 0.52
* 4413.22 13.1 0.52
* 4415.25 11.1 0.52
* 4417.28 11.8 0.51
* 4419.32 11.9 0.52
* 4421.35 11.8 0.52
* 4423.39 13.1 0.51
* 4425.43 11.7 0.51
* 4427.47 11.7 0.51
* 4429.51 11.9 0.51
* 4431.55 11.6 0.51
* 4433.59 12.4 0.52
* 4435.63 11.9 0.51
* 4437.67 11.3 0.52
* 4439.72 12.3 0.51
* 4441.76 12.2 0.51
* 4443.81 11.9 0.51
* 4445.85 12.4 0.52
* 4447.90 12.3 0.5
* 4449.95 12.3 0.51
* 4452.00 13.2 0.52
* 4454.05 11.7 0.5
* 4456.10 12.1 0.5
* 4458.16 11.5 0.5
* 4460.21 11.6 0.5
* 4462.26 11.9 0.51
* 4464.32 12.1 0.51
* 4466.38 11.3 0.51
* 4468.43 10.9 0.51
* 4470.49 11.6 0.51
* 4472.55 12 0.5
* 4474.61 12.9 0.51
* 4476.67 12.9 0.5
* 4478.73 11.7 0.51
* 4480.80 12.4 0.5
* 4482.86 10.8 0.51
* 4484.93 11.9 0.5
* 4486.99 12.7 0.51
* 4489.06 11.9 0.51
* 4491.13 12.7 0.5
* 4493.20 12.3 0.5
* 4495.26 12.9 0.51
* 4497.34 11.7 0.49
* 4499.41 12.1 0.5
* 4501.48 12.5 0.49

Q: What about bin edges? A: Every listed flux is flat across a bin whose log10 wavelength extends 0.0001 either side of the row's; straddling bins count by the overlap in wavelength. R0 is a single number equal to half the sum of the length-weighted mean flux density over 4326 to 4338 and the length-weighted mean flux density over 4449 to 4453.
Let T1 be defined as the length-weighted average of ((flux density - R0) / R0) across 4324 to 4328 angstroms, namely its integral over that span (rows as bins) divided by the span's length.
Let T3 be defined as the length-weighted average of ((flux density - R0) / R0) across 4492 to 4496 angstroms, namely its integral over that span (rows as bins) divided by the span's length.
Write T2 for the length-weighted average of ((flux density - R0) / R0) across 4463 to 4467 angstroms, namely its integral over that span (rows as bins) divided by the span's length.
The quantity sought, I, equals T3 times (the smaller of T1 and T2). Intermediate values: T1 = -0.10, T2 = -0.01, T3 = 0.058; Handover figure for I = -0.0059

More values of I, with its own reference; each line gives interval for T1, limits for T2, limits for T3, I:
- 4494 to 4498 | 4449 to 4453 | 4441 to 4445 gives 0.0005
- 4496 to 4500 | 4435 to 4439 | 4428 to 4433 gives 0.0002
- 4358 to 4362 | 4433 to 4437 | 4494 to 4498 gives 0.0003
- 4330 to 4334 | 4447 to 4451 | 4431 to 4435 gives -0.0002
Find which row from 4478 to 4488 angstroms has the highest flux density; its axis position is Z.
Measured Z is 4486.99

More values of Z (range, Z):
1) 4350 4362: 4360.69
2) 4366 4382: 4378.80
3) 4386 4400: 4394.96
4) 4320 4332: 4328.68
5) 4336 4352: 4340.66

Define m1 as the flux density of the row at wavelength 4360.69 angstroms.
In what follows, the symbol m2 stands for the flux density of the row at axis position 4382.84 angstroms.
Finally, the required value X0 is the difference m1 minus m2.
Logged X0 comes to 0.5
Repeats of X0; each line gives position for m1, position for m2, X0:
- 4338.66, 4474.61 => 1.0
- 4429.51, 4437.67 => 0.6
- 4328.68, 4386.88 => 1.1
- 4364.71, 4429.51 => 1.0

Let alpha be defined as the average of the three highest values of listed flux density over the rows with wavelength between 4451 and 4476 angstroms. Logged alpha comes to 12.7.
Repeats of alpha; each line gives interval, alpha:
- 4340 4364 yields 13.1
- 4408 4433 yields 12.8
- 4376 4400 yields 12.3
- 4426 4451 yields 12.4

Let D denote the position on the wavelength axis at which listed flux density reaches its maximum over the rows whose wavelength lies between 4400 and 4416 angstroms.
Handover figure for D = 4413.22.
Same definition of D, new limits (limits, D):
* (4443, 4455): 4452.00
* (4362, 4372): 4364.71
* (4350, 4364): 4362.70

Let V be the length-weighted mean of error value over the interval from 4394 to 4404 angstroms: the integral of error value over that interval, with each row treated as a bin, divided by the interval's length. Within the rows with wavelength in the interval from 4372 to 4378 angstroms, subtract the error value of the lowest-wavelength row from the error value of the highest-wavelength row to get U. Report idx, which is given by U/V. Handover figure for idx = -0.04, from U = -0.020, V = 0.512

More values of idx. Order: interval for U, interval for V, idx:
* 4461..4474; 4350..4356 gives -0.02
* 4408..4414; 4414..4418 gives 0.02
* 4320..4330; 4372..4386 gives 0.02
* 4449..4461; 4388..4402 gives -0.02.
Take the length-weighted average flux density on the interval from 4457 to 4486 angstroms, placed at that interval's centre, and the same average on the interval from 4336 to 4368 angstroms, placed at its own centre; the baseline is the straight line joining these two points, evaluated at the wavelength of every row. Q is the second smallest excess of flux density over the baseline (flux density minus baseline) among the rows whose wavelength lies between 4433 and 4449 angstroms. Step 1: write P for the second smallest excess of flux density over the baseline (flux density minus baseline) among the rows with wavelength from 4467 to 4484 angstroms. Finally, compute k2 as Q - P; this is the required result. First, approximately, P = -0.9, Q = 0.14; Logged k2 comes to 1.06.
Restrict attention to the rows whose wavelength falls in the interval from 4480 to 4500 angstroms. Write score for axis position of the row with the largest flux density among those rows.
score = 4495.26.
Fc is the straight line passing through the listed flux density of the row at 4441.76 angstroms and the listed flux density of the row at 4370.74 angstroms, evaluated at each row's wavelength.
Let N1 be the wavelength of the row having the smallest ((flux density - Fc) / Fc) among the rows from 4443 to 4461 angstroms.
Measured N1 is 4458.16 angstroms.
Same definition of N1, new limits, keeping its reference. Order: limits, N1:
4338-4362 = 4346.66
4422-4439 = 4437.67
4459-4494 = 4482.86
